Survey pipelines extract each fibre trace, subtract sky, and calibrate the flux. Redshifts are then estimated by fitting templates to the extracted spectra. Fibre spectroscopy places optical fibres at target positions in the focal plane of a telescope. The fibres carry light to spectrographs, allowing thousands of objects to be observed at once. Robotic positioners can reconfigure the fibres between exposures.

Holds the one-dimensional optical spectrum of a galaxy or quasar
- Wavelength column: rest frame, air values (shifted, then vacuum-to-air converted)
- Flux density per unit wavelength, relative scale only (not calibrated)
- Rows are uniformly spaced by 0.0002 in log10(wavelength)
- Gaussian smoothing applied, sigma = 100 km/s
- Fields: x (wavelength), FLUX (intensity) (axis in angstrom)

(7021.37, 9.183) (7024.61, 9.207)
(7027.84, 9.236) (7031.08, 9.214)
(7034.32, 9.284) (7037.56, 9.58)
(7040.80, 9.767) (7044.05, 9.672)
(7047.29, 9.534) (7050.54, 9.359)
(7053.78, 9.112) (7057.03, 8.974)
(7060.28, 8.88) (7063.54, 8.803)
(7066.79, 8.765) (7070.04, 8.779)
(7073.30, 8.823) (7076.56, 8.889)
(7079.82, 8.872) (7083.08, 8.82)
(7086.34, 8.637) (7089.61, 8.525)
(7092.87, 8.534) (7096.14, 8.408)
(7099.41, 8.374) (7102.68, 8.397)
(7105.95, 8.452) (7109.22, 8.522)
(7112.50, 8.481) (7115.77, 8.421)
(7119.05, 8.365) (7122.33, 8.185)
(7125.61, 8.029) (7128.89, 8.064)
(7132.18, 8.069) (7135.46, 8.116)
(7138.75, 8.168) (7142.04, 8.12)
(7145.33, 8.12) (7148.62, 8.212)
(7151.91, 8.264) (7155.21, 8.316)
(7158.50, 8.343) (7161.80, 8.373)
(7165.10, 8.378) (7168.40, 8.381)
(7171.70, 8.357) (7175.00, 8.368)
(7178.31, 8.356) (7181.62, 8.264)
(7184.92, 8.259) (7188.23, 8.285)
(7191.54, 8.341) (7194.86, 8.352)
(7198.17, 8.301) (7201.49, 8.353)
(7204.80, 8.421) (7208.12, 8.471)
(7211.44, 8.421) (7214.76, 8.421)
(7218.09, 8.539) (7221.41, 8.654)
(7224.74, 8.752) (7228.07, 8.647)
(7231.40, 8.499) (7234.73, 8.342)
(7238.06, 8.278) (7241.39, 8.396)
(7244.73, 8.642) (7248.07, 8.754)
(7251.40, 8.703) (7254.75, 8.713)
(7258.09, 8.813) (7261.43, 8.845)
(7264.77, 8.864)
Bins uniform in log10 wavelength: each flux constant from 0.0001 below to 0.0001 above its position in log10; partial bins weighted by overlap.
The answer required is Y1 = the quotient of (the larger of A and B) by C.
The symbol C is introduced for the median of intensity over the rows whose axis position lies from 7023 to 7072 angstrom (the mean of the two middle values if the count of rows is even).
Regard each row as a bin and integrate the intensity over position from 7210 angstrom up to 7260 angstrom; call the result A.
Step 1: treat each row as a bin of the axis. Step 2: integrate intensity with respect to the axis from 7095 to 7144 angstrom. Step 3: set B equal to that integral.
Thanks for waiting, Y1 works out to 46.5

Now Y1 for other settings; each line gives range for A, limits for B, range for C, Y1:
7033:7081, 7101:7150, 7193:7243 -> 52.1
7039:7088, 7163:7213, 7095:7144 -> 53.0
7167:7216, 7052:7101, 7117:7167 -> 52.4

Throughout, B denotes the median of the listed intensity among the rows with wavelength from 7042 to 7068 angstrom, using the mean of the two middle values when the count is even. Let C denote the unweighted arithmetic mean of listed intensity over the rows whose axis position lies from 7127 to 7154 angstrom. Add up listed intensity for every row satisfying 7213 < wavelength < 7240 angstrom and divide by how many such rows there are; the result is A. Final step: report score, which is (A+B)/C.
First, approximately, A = 8.5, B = 9.0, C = 8.1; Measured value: 2.16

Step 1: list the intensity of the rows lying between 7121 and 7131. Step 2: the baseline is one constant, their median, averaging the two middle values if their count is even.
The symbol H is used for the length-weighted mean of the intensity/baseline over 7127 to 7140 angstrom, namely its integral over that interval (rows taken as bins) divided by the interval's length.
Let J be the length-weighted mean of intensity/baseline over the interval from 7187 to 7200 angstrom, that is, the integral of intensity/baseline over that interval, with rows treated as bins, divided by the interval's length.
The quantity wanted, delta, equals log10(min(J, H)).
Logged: 0.002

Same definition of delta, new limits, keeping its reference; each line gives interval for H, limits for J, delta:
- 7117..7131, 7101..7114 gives 0.005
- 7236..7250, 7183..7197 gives 0.013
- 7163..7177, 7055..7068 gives 0.016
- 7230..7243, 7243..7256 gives 0.017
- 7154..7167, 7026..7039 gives 0.015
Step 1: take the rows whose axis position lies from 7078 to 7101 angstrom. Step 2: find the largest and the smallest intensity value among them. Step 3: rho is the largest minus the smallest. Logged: 0.50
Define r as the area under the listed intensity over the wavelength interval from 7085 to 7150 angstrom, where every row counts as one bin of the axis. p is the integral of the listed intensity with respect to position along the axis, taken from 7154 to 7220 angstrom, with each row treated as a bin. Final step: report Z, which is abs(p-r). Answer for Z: 12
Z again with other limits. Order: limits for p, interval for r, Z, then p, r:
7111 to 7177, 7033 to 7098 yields 40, 545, 585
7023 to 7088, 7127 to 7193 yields 47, 592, 545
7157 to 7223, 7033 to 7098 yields 32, 553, 585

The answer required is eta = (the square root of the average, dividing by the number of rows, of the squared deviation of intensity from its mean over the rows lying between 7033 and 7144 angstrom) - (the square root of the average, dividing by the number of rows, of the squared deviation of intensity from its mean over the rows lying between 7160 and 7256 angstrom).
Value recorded 0.33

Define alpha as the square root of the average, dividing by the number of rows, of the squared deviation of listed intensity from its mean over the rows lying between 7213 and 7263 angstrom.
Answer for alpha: 0.17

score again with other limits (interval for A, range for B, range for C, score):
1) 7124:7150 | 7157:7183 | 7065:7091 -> 1.88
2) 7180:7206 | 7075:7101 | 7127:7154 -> 2.08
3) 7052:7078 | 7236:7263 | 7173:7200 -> 2.11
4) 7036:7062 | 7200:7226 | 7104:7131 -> 2.14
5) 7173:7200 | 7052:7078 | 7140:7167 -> 2.08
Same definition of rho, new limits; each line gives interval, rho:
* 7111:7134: 0.45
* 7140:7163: 0.25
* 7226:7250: 0.48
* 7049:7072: 0.59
